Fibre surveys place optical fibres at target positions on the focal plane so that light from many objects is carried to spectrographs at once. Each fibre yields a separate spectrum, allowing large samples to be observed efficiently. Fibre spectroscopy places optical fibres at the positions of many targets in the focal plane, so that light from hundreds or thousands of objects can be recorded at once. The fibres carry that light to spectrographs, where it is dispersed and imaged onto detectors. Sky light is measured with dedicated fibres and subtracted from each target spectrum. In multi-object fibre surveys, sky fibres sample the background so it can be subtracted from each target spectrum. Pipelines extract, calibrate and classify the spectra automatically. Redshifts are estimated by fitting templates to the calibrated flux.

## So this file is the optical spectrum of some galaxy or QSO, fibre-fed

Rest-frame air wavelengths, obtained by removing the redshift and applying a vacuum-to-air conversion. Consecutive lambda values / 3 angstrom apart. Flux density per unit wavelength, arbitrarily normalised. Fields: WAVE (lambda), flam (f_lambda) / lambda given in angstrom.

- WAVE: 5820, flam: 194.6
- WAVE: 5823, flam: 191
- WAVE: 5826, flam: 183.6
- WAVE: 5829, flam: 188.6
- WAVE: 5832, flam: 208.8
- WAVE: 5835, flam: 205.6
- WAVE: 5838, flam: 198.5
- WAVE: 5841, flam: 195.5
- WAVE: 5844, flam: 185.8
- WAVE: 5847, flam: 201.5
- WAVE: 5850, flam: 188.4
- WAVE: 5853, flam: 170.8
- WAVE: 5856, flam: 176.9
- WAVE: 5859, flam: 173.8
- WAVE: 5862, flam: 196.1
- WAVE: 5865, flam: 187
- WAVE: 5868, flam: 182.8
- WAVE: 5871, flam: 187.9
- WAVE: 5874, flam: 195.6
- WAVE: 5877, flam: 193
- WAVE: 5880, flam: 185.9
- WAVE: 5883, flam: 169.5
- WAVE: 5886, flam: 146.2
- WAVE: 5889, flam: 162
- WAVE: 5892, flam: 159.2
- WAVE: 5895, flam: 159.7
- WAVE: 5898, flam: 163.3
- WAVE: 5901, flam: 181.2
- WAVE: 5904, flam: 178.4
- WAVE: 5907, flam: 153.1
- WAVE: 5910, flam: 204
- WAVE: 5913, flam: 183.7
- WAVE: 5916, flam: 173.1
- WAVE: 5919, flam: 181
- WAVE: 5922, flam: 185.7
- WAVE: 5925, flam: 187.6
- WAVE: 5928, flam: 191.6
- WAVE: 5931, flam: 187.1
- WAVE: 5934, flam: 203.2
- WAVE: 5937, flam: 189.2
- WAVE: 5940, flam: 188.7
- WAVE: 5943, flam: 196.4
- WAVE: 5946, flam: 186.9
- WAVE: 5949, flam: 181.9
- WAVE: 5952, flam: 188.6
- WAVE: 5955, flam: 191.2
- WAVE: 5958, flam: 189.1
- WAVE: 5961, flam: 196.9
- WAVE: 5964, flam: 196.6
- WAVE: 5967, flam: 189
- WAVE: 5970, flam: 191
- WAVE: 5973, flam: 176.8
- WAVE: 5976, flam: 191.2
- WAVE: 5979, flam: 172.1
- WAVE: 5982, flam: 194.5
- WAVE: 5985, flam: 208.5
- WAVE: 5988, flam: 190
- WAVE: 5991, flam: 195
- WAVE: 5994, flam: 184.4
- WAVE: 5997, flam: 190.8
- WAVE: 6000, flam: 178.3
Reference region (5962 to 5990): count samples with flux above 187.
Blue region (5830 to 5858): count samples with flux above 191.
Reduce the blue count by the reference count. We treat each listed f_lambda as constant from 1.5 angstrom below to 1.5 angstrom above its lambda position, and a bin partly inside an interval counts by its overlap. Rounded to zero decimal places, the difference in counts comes -2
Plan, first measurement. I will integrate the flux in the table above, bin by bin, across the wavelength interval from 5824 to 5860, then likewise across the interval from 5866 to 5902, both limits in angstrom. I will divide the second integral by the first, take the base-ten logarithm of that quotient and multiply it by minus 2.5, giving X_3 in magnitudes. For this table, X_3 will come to 0.10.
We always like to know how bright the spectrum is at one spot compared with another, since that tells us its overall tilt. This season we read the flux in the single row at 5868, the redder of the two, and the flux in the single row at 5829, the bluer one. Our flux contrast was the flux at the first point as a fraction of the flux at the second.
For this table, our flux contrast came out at 0.97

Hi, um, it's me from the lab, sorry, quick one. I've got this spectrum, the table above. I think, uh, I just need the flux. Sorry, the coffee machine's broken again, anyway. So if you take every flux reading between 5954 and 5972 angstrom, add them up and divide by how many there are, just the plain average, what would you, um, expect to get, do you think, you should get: 192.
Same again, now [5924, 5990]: 190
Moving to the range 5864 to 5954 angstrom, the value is 181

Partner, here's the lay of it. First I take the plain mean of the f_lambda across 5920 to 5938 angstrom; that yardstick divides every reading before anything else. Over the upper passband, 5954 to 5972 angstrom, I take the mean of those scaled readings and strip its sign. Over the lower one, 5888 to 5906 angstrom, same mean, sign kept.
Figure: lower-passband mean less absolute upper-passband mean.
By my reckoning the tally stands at -0.13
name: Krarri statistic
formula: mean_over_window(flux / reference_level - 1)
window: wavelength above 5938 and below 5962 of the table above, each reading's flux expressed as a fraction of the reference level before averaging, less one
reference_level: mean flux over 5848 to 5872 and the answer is 0.04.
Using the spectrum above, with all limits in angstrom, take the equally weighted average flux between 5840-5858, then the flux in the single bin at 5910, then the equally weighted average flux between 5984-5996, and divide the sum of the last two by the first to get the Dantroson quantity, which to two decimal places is 2.14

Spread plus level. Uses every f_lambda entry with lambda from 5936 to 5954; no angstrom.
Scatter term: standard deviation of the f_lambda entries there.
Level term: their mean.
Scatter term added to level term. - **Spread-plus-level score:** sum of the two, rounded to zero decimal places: 193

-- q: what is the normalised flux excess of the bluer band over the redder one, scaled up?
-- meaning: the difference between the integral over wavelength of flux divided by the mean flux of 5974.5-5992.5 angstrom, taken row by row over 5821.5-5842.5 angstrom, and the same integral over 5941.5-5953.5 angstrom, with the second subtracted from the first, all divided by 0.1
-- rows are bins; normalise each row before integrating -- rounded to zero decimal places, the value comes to 97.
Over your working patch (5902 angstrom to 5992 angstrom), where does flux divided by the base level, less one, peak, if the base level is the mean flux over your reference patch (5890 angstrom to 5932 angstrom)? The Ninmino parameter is 5985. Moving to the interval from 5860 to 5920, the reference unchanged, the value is 5910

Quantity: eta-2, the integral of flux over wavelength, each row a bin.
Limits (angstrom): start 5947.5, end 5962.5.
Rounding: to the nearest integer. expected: 2843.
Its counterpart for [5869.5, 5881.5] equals 2287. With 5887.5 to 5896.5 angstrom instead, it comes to 1443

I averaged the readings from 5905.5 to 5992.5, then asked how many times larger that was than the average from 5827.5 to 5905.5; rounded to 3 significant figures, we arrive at 1.03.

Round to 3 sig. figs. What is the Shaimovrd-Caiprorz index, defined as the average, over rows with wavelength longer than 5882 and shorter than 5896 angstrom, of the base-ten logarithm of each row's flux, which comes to 2.20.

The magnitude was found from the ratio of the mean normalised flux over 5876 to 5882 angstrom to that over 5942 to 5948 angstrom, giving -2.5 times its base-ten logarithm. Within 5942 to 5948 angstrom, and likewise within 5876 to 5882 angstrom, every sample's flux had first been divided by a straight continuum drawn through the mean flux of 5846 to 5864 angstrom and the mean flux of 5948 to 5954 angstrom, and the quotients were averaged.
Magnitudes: 0.01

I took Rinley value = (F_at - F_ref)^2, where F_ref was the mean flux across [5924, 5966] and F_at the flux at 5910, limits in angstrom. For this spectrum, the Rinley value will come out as 167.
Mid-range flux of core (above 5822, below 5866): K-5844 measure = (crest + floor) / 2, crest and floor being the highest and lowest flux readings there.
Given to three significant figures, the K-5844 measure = 190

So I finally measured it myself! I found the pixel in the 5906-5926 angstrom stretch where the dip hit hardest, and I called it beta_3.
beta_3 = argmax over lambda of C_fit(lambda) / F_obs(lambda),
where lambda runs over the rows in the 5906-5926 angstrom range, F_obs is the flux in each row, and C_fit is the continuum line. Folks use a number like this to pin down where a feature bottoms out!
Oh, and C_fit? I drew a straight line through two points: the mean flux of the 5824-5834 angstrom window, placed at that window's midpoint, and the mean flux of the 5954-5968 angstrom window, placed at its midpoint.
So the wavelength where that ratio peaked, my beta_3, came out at 5907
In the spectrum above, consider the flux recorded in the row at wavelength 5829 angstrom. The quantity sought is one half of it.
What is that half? 94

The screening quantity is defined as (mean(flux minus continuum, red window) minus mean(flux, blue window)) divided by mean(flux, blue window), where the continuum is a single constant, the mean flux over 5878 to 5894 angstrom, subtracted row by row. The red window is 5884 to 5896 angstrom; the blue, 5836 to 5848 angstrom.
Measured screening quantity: -1.04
